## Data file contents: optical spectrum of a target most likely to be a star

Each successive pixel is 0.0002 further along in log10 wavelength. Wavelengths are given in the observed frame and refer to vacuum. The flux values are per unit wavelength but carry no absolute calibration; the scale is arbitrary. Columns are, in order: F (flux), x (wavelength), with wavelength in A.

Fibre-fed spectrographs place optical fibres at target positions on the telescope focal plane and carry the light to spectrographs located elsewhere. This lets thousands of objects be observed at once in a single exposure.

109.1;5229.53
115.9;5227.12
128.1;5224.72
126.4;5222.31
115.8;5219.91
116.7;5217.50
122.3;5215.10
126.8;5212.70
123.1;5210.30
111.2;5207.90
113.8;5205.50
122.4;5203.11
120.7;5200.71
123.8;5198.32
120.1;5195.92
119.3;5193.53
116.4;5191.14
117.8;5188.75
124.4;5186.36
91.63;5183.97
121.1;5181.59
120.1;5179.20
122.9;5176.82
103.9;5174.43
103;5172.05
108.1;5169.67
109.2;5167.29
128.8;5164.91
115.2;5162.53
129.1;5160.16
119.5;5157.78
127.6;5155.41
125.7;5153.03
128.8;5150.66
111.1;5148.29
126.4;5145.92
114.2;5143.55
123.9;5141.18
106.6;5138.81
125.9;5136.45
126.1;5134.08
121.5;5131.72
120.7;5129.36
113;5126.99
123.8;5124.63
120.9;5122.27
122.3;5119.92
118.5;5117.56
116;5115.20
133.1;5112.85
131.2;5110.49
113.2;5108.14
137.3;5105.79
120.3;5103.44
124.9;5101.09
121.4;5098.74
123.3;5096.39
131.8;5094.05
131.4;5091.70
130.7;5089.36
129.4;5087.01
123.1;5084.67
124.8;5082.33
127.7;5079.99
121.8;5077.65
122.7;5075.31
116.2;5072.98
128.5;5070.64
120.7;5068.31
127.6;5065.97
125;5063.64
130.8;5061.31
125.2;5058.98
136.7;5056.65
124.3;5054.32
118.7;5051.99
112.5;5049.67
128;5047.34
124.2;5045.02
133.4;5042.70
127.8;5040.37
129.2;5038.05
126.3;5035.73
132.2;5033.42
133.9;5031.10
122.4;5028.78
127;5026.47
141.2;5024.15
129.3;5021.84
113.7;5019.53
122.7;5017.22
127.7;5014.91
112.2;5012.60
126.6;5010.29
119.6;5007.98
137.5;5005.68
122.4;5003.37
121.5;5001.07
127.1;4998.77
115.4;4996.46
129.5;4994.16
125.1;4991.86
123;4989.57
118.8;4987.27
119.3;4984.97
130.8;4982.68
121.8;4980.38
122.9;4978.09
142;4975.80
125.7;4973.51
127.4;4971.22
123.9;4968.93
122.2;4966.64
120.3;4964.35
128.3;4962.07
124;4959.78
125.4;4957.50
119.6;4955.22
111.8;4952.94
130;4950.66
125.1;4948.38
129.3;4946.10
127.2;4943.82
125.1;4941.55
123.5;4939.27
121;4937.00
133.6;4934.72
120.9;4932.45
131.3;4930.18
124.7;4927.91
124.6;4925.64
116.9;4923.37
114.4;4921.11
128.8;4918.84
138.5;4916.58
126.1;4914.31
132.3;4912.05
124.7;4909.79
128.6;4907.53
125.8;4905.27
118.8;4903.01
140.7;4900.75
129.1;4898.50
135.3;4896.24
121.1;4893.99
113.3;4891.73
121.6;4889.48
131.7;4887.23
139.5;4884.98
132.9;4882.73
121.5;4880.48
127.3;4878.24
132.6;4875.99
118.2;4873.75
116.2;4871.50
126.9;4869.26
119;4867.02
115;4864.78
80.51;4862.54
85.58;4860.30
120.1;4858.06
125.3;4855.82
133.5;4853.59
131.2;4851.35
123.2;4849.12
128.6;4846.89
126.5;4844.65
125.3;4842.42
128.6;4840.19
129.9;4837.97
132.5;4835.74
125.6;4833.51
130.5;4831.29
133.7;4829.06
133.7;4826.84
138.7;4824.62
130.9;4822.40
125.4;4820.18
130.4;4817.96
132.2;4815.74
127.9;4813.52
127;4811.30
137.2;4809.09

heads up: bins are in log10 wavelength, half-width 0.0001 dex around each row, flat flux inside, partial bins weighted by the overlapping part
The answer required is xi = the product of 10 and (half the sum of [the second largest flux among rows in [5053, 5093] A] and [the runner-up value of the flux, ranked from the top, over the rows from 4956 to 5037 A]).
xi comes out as 1363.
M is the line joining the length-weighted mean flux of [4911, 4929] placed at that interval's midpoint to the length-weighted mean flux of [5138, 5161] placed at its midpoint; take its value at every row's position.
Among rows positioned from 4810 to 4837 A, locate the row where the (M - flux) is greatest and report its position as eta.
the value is 4820.18 A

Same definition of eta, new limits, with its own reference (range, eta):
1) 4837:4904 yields 4862.54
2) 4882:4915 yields 4891.73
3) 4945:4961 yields 4952.94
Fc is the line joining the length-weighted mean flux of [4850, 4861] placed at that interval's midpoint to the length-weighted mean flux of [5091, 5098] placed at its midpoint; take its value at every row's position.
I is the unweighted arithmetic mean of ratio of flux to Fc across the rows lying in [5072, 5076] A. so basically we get 0.94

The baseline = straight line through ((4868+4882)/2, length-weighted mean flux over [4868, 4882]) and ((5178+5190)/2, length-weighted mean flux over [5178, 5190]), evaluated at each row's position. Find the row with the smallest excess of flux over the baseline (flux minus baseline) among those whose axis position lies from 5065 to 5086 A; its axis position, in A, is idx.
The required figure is 5072.98 A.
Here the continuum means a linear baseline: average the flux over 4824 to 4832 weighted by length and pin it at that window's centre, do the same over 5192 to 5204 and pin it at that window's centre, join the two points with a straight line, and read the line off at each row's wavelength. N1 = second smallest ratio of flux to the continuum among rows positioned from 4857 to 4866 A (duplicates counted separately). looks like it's 0.644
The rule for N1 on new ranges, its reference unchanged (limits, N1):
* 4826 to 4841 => 0.962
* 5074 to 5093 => 0.979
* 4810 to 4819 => 0.950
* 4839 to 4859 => 0.924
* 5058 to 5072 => 0.994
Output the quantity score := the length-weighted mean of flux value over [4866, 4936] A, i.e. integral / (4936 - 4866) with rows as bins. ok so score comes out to 126.4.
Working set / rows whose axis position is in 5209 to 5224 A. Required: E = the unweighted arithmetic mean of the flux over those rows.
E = 122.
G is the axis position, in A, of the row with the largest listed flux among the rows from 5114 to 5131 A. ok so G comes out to 5124.63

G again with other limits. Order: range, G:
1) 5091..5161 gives 5105.79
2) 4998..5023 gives 5005.68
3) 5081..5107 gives 5105.79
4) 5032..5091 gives 5056.65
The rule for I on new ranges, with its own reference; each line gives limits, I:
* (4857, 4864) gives 0.79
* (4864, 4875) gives 0.98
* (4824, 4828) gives 1.14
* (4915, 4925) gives 1.02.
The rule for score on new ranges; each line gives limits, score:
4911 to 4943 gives 125.8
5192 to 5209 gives 118.8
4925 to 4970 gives 124.6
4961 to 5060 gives 125.6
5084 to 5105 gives 126.5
